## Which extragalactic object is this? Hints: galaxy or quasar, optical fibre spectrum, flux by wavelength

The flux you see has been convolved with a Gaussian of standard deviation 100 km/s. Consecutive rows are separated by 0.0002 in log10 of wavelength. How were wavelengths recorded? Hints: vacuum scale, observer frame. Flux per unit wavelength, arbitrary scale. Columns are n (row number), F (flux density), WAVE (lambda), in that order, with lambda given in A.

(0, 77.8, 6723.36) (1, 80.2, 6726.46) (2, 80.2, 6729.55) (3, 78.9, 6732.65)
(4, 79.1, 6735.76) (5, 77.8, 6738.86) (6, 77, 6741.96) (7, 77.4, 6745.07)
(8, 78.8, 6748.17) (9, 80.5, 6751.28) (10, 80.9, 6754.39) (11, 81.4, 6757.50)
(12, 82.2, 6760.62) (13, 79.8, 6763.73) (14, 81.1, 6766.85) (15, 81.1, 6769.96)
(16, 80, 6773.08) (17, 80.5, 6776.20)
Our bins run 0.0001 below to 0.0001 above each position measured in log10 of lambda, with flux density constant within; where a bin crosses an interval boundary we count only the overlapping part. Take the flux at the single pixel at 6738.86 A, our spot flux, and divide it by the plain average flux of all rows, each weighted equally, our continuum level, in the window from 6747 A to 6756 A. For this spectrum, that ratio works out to 0.97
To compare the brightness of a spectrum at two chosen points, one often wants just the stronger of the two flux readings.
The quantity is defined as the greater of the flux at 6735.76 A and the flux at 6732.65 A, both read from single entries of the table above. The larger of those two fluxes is 79.1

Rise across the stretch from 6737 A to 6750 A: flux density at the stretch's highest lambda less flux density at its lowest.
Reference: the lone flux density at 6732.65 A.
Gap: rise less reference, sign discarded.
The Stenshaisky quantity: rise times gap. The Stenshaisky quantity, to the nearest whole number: 78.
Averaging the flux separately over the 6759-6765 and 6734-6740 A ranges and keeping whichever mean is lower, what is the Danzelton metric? 78.4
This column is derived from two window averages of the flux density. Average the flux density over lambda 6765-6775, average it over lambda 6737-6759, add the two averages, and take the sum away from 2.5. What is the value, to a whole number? -157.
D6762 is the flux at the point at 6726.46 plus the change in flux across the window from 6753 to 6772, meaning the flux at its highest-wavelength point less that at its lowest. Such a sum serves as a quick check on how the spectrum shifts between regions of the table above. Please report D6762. 80.4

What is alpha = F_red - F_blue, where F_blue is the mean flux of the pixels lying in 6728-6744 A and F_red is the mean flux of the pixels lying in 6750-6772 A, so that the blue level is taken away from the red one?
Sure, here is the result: 2.4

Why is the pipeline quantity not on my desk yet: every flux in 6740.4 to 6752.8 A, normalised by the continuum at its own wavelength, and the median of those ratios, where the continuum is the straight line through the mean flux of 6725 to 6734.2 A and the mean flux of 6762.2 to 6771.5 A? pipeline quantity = 0.97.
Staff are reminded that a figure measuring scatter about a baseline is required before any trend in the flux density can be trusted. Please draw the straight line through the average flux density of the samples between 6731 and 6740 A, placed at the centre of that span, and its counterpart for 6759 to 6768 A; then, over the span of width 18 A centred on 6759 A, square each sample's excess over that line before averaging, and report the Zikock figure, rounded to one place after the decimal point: 0.9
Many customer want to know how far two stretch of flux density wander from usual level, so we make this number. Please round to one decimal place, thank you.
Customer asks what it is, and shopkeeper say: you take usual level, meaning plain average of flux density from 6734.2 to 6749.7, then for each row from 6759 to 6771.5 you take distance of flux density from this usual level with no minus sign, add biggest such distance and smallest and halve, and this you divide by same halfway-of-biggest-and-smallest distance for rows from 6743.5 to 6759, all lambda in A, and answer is 1.5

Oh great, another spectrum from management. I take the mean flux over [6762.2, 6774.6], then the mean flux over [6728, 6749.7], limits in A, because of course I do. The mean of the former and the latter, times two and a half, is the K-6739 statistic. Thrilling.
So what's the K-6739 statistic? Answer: 198.7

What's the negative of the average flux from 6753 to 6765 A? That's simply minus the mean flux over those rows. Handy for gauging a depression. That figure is -81.1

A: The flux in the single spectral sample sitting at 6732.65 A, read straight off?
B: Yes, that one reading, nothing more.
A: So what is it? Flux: 78.9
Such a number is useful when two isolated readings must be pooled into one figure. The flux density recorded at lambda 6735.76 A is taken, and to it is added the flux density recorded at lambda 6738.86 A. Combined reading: 157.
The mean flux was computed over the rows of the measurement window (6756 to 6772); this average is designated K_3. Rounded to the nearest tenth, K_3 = 81.1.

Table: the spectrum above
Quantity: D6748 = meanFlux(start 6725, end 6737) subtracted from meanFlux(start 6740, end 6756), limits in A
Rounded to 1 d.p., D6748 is -0.7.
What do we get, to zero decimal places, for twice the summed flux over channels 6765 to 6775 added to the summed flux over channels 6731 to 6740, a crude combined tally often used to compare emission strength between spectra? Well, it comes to 720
